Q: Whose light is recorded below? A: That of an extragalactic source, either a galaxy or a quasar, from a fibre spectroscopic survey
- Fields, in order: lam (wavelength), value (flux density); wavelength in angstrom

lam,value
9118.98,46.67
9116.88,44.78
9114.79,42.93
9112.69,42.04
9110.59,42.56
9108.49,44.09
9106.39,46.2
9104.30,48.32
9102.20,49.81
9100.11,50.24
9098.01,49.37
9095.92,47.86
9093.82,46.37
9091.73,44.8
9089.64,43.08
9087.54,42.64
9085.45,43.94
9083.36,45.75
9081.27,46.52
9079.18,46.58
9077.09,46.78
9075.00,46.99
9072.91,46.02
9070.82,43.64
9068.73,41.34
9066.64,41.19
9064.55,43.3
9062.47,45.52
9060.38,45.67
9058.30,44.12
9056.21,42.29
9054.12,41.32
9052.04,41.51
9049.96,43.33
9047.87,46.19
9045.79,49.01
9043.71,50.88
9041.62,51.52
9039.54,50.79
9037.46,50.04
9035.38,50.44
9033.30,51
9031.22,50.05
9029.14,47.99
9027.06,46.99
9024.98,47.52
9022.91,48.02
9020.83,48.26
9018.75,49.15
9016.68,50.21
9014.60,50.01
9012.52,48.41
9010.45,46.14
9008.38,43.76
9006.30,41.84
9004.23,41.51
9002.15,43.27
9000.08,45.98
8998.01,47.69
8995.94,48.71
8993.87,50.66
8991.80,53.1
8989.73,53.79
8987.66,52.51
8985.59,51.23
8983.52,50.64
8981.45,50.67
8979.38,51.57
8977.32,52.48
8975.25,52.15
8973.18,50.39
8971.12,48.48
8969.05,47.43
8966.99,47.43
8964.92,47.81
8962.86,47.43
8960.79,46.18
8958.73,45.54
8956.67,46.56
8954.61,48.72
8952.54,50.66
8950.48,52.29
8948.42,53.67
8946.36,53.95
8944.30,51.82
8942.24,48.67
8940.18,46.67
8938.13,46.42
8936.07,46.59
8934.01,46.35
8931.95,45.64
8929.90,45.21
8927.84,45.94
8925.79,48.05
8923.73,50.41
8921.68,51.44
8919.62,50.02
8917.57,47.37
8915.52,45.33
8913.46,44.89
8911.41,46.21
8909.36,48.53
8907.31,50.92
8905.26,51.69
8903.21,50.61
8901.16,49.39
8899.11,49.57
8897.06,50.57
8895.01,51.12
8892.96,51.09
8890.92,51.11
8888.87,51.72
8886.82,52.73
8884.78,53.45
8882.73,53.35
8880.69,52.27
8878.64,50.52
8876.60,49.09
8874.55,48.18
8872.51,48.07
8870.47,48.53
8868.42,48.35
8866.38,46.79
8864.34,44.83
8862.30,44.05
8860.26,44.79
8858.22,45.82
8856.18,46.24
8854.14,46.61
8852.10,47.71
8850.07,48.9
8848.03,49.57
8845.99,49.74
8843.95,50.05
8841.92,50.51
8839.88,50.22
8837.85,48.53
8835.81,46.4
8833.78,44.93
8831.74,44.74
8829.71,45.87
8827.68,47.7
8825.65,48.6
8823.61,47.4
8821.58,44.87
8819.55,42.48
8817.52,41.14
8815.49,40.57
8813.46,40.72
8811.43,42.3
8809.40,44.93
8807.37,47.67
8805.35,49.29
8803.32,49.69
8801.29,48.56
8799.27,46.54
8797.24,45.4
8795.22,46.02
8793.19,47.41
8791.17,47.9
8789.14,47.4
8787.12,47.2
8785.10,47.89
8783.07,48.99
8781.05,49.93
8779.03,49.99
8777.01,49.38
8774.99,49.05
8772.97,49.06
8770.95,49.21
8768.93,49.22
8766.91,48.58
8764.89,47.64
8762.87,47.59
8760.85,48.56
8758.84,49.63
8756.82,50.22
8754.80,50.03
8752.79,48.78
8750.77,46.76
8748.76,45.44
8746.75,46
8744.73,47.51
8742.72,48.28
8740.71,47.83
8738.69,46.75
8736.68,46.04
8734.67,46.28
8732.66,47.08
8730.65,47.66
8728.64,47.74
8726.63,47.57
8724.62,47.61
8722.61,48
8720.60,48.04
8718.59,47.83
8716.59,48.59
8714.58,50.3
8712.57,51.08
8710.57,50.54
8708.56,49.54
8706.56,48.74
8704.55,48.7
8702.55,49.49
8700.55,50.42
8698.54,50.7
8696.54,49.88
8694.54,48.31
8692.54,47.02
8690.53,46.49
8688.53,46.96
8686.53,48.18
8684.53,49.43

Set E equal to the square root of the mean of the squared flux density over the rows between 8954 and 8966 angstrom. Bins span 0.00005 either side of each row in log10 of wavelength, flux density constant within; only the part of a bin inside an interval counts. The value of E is 47.1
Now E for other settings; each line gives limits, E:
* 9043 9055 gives 45.5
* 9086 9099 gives 45.8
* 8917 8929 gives 48.9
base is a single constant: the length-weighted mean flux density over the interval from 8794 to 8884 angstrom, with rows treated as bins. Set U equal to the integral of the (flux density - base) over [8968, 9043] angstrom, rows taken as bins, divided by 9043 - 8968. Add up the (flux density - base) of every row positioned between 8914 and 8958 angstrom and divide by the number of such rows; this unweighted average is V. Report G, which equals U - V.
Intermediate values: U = 2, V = 1.6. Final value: 0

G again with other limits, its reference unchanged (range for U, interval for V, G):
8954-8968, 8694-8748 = -1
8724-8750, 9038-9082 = 2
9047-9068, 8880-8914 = -7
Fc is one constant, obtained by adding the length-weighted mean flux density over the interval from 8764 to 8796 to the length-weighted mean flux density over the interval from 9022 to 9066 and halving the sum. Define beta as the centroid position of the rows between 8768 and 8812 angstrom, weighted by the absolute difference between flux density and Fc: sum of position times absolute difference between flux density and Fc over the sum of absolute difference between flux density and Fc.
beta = 8792.7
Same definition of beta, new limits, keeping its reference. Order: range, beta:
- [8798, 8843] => 8819.6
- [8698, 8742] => 8713.0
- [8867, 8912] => 8891.0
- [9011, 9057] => 9041.3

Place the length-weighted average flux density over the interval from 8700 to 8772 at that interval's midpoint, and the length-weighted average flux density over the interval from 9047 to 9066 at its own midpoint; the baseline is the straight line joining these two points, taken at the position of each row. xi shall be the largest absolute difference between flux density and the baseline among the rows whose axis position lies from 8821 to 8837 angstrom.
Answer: 2.2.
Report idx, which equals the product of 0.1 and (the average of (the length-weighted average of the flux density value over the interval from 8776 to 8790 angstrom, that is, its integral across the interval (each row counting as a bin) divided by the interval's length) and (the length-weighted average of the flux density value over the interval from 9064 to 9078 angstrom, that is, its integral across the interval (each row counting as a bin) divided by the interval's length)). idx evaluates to 4.64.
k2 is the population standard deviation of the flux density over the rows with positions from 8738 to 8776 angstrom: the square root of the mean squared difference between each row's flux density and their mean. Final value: 1.3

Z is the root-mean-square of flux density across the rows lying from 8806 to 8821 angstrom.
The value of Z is 43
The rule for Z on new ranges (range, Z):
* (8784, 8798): 47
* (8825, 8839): 47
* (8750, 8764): 49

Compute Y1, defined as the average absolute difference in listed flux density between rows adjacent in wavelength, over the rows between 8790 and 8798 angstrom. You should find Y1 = 0.8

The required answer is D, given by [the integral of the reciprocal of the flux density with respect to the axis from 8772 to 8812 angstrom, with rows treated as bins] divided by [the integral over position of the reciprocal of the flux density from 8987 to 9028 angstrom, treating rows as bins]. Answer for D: 0.97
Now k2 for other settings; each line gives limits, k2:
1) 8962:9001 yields 2.3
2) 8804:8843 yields 3.1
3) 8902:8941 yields 2.3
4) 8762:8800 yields 1.3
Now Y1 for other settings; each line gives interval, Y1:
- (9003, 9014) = 1.7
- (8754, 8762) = 0.6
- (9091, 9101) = 1.4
